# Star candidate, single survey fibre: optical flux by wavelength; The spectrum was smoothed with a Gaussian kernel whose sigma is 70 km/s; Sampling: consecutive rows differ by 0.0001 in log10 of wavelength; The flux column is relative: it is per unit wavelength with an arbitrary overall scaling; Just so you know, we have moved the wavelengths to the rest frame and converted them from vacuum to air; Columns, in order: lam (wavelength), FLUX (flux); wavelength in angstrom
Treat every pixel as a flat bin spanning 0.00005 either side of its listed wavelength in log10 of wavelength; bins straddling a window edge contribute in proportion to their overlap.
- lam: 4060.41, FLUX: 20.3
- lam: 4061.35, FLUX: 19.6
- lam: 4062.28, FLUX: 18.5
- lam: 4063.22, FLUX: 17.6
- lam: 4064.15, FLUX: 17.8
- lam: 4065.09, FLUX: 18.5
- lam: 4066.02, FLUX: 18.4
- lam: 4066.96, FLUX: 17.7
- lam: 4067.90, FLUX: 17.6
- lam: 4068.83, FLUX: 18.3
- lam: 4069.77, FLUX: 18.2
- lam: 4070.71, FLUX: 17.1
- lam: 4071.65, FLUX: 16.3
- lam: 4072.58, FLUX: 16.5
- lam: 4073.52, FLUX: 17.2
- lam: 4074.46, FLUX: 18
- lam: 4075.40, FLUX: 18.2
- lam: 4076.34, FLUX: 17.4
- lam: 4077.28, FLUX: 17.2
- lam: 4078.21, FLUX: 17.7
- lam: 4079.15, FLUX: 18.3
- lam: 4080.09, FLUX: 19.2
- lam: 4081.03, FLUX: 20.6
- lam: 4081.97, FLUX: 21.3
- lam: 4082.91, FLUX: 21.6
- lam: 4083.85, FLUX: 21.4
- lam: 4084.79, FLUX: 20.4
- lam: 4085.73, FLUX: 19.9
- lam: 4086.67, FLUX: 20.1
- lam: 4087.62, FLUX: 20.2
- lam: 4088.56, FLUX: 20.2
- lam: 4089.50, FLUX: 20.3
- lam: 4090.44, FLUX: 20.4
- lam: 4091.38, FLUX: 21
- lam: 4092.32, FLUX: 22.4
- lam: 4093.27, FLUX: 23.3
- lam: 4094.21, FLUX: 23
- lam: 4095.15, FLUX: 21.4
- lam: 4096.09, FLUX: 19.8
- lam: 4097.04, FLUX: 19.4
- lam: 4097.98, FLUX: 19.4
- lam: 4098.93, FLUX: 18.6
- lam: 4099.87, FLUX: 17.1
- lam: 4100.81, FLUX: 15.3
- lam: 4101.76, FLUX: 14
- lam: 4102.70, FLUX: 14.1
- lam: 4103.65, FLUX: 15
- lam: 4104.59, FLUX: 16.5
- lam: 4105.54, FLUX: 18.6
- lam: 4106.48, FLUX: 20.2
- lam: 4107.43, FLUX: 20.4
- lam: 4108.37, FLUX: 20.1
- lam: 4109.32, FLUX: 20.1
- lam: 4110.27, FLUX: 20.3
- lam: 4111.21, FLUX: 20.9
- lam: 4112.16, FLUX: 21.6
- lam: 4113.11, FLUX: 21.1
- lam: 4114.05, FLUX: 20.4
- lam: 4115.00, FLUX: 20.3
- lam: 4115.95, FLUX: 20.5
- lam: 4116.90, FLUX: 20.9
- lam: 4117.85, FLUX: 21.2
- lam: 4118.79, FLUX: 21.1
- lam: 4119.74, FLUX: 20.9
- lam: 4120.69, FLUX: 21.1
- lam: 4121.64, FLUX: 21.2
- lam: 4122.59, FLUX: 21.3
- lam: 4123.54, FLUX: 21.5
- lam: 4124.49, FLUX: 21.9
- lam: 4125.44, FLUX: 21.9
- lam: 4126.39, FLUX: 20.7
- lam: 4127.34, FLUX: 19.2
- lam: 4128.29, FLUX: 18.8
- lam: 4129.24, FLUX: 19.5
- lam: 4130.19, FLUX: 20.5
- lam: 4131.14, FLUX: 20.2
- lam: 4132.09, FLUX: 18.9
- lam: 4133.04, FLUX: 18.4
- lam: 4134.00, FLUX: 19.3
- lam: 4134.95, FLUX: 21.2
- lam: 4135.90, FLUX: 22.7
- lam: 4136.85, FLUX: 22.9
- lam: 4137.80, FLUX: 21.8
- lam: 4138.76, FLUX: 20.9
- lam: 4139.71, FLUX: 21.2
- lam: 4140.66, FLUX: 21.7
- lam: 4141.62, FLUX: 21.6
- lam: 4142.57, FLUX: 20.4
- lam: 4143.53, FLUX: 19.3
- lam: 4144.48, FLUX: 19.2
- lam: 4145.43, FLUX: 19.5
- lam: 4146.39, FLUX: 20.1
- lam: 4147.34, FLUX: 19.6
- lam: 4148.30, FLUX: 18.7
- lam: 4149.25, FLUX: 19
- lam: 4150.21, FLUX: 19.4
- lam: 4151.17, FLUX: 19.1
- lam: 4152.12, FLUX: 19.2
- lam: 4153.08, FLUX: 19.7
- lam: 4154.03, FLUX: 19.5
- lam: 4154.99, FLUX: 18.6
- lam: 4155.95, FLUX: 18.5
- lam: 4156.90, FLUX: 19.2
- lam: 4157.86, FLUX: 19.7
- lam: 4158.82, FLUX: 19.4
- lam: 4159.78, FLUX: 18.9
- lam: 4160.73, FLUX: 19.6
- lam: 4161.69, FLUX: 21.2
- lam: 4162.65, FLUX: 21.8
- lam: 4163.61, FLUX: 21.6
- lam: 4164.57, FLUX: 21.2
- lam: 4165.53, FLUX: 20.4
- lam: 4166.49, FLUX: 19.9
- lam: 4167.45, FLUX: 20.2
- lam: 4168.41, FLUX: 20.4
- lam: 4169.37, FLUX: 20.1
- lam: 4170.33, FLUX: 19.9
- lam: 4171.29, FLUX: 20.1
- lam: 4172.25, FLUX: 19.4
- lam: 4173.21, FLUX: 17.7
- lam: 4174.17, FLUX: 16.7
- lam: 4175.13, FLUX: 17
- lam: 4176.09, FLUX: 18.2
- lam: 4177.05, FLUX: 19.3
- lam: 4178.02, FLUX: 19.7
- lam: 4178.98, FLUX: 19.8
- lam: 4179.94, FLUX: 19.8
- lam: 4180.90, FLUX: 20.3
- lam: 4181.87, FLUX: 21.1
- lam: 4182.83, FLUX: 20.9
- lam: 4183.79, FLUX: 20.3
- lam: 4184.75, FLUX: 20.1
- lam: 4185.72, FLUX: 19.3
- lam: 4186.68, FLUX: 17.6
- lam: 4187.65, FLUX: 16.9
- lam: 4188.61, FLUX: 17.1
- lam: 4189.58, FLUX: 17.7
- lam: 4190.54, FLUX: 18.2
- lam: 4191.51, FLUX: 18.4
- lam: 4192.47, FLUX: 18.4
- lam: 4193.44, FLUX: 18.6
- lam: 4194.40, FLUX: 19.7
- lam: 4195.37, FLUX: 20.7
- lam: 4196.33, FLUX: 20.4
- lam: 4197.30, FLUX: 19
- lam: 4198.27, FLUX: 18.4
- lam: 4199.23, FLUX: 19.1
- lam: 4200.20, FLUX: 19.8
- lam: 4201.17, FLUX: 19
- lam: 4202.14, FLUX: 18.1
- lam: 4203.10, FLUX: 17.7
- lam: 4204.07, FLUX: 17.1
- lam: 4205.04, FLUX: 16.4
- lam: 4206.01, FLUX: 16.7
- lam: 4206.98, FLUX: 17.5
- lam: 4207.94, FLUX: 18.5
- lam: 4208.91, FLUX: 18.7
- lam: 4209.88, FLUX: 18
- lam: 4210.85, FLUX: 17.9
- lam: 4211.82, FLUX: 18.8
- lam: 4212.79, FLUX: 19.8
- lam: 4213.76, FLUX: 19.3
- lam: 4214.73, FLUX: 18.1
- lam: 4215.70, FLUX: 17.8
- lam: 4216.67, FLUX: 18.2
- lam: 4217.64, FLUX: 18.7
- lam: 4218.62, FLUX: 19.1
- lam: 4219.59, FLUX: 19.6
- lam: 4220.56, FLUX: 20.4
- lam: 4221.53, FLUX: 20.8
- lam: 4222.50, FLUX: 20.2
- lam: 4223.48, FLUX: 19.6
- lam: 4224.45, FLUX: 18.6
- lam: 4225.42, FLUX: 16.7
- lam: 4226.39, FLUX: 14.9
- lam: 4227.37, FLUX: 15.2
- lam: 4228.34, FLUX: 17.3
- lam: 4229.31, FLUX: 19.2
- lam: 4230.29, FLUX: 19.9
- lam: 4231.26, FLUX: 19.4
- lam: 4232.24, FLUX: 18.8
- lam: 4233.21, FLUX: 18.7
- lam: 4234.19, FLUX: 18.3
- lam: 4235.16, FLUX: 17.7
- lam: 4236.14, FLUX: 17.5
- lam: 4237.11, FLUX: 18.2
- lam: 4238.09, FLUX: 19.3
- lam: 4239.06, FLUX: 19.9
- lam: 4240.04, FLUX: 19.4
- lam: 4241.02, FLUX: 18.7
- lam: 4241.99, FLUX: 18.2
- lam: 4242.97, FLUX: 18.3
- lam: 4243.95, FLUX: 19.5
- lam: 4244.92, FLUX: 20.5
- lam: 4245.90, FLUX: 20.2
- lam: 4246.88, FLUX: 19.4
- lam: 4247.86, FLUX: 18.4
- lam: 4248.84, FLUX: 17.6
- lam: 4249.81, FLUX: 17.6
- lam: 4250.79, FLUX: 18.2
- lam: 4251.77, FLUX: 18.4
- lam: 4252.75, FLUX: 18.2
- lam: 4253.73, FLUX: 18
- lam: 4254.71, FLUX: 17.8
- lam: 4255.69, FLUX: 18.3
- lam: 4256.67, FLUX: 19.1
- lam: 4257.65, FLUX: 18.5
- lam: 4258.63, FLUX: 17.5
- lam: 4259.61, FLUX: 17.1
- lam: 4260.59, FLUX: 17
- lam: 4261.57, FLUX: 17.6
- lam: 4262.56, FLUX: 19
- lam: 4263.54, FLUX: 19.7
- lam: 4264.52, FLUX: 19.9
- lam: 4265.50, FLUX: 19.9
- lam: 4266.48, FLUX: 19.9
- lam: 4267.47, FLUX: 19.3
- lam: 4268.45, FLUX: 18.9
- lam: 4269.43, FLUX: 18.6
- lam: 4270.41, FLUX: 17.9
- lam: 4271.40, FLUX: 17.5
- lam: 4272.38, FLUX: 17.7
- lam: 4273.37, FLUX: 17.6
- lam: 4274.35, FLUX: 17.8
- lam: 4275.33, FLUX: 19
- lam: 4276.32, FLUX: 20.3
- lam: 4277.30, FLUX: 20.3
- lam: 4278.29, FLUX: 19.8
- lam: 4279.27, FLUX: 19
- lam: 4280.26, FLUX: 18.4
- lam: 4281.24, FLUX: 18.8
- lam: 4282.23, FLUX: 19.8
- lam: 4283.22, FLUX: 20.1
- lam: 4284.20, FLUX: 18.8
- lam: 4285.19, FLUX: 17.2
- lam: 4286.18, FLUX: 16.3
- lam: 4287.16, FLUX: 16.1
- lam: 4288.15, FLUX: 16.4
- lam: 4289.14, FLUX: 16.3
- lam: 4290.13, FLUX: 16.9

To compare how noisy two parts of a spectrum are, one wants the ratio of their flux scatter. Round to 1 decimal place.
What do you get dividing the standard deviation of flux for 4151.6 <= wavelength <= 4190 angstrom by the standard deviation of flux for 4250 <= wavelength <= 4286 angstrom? 1.3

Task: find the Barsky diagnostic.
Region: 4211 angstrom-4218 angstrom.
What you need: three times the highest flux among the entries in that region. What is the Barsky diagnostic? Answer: 59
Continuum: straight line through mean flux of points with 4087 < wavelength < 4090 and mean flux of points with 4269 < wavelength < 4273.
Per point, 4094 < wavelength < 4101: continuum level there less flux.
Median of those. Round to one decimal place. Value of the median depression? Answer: 0.7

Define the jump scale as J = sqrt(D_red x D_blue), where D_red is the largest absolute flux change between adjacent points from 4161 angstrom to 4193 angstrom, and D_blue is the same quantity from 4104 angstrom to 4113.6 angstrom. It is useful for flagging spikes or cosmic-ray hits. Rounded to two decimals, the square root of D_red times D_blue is 1.89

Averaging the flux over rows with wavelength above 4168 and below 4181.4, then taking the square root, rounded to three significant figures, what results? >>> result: 4.38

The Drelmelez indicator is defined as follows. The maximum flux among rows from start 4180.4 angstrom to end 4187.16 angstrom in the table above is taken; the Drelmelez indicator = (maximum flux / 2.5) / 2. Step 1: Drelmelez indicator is 4.22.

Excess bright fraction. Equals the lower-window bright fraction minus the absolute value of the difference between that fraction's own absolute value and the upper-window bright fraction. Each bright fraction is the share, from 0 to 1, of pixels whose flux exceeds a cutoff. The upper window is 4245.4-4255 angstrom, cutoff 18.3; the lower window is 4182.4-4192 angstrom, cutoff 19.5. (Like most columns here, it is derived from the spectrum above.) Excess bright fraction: 0.2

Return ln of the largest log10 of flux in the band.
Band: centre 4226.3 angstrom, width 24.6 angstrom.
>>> 0.276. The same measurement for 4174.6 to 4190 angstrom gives 0.281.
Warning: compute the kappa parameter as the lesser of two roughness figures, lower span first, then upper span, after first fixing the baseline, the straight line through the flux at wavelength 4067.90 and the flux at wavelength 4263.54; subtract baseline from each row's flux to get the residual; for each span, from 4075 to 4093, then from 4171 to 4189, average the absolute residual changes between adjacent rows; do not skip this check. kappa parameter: 0.53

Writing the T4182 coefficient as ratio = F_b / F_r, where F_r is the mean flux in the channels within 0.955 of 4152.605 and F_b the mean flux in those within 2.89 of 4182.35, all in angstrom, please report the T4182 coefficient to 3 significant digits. 1.05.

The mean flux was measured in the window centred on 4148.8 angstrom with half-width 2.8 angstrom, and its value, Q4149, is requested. 19.3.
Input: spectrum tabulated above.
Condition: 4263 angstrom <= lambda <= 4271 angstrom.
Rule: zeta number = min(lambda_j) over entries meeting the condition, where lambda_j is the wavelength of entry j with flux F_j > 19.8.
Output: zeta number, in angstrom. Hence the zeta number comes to 4264.52 angstrom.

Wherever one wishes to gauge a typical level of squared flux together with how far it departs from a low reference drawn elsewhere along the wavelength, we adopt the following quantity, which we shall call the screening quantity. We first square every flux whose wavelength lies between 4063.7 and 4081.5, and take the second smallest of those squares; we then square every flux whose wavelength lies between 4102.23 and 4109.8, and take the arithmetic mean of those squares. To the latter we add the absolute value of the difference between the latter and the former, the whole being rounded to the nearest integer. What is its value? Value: 396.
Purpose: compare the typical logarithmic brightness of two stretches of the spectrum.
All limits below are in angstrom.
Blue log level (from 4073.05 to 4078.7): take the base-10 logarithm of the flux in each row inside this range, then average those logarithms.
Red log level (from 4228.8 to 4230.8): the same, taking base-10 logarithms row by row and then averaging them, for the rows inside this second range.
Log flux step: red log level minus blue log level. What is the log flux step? 0.045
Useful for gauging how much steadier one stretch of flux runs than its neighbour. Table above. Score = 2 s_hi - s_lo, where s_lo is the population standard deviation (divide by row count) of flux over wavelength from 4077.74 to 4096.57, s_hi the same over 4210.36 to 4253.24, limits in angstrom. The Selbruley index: 1.1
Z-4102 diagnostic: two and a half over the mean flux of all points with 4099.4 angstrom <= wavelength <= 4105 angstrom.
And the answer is 0.163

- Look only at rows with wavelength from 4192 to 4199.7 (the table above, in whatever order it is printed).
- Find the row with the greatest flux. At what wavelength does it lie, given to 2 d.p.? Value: 4195.37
